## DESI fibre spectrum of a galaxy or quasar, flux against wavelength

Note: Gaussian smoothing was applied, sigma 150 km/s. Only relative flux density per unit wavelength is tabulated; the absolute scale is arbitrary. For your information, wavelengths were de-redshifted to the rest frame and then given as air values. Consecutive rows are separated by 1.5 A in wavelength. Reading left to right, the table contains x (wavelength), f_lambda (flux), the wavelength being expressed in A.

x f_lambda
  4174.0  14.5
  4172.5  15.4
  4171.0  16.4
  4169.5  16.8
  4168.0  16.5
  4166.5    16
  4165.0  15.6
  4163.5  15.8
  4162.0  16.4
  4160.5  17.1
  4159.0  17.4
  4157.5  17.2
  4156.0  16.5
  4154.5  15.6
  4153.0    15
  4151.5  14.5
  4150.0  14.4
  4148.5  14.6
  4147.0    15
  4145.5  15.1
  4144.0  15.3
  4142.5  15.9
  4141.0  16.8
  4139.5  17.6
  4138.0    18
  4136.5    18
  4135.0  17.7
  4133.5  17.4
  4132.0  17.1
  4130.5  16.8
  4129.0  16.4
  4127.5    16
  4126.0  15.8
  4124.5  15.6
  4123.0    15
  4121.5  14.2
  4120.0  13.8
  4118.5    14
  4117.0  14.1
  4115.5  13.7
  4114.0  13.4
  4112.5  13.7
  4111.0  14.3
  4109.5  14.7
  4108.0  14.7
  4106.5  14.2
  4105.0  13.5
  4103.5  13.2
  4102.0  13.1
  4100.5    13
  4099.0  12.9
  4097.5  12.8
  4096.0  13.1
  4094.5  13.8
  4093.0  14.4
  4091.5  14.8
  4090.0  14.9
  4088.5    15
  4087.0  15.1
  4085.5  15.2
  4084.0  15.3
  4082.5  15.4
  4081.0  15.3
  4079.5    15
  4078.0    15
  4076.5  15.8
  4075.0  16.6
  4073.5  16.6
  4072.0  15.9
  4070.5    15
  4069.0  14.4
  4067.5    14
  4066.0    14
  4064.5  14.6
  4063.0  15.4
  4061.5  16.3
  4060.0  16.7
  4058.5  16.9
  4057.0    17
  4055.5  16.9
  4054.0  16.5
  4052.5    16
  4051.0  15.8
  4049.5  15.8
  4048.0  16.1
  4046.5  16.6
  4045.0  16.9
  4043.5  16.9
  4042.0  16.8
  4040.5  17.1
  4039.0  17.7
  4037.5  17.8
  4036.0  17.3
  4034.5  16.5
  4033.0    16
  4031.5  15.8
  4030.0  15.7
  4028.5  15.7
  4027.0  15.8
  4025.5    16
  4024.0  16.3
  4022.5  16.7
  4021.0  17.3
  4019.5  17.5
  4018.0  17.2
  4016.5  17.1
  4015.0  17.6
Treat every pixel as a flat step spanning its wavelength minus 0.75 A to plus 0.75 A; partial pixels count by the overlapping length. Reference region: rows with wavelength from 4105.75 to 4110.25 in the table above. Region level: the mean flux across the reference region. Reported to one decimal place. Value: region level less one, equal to 13.5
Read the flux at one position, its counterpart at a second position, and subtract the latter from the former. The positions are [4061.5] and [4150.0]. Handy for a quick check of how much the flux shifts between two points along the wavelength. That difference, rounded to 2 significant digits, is 1.9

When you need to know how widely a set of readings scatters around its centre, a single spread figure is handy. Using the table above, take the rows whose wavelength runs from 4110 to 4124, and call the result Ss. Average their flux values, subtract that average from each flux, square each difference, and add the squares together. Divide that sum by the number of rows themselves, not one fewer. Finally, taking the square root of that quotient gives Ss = 0.44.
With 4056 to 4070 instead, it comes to 1.19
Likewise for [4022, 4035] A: 0.34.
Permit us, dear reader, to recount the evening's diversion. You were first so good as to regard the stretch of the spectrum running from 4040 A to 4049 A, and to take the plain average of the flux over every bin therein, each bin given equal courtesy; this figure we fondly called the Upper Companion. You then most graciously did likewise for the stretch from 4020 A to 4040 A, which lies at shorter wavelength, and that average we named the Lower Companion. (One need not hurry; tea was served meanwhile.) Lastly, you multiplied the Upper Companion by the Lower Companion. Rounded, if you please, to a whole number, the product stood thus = 276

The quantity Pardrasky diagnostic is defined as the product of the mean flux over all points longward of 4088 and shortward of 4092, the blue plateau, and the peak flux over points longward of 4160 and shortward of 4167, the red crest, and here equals 255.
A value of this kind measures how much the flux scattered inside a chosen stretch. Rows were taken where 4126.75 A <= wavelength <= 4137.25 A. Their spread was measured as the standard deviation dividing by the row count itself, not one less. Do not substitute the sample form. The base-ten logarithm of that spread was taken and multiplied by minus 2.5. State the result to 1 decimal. 0.5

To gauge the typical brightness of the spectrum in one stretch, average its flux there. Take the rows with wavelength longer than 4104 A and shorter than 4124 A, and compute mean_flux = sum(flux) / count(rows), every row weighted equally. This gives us 14.1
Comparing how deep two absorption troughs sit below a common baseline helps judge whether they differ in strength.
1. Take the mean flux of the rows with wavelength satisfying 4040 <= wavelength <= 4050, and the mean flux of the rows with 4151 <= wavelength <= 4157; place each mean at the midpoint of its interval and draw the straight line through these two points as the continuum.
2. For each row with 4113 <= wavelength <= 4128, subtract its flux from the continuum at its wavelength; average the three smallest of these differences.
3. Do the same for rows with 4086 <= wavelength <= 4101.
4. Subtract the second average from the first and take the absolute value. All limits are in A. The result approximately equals 1.2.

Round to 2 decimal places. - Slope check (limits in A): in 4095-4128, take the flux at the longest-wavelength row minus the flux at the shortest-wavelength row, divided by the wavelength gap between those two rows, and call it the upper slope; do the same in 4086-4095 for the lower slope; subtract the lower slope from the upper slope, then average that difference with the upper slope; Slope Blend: 0.18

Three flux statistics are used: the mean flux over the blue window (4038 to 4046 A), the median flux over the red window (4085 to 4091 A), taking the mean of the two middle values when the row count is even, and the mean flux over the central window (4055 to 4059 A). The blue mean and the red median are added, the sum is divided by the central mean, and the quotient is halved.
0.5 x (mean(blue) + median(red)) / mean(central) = 0.95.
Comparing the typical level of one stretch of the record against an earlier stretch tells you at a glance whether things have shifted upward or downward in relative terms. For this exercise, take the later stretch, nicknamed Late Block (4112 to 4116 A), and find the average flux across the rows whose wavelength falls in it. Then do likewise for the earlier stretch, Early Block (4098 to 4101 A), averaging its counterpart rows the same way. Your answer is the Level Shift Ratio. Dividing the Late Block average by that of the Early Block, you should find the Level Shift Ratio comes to 1.05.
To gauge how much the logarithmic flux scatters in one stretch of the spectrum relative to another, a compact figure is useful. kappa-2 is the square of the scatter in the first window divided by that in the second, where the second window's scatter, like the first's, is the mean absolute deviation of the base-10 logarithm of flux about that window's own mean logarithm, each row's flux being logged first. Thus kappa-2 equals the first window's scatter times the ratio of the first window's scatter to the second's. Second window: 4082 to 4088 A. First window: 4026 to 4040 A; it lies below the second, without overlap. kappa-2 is 0.136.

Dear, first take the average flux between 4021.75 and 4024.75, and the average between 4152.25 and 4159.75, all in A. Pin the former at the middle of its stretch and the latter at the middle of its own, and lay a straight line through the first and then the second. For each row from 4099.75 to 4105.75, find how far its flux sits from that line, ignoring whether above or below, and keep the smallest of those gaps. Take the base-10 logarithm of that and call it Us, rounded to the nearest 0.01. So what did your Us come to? 0.46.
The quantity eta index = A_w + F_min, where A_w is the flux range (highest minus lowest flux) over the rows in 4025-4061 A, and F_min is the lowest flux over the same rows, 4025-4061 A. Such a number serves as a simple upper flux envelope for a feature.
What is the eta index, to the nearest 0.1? 17.8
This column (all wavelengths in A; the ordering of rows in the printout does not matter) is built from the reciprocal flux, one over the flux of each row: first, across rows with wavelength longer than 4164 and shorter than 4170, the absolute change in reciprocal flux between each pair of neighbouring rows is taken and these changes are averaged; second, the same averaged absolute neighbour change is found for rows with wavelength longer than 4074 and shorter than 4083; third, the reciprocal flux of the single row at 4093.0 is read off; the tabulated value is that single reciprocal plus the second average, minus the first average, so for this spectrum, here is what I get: 0.070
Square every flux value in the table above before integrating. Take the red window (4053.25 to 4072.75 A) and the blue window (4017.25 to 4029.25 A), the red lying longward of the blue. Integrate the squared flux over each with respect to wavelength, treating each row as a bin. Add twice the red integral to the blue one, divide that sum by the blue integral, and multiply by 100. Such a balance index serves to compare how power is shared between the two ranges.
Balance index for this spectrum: 392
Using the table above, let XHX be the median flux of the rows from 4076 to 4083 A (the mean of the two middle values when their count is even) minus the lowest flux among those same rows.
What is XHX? 0.30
